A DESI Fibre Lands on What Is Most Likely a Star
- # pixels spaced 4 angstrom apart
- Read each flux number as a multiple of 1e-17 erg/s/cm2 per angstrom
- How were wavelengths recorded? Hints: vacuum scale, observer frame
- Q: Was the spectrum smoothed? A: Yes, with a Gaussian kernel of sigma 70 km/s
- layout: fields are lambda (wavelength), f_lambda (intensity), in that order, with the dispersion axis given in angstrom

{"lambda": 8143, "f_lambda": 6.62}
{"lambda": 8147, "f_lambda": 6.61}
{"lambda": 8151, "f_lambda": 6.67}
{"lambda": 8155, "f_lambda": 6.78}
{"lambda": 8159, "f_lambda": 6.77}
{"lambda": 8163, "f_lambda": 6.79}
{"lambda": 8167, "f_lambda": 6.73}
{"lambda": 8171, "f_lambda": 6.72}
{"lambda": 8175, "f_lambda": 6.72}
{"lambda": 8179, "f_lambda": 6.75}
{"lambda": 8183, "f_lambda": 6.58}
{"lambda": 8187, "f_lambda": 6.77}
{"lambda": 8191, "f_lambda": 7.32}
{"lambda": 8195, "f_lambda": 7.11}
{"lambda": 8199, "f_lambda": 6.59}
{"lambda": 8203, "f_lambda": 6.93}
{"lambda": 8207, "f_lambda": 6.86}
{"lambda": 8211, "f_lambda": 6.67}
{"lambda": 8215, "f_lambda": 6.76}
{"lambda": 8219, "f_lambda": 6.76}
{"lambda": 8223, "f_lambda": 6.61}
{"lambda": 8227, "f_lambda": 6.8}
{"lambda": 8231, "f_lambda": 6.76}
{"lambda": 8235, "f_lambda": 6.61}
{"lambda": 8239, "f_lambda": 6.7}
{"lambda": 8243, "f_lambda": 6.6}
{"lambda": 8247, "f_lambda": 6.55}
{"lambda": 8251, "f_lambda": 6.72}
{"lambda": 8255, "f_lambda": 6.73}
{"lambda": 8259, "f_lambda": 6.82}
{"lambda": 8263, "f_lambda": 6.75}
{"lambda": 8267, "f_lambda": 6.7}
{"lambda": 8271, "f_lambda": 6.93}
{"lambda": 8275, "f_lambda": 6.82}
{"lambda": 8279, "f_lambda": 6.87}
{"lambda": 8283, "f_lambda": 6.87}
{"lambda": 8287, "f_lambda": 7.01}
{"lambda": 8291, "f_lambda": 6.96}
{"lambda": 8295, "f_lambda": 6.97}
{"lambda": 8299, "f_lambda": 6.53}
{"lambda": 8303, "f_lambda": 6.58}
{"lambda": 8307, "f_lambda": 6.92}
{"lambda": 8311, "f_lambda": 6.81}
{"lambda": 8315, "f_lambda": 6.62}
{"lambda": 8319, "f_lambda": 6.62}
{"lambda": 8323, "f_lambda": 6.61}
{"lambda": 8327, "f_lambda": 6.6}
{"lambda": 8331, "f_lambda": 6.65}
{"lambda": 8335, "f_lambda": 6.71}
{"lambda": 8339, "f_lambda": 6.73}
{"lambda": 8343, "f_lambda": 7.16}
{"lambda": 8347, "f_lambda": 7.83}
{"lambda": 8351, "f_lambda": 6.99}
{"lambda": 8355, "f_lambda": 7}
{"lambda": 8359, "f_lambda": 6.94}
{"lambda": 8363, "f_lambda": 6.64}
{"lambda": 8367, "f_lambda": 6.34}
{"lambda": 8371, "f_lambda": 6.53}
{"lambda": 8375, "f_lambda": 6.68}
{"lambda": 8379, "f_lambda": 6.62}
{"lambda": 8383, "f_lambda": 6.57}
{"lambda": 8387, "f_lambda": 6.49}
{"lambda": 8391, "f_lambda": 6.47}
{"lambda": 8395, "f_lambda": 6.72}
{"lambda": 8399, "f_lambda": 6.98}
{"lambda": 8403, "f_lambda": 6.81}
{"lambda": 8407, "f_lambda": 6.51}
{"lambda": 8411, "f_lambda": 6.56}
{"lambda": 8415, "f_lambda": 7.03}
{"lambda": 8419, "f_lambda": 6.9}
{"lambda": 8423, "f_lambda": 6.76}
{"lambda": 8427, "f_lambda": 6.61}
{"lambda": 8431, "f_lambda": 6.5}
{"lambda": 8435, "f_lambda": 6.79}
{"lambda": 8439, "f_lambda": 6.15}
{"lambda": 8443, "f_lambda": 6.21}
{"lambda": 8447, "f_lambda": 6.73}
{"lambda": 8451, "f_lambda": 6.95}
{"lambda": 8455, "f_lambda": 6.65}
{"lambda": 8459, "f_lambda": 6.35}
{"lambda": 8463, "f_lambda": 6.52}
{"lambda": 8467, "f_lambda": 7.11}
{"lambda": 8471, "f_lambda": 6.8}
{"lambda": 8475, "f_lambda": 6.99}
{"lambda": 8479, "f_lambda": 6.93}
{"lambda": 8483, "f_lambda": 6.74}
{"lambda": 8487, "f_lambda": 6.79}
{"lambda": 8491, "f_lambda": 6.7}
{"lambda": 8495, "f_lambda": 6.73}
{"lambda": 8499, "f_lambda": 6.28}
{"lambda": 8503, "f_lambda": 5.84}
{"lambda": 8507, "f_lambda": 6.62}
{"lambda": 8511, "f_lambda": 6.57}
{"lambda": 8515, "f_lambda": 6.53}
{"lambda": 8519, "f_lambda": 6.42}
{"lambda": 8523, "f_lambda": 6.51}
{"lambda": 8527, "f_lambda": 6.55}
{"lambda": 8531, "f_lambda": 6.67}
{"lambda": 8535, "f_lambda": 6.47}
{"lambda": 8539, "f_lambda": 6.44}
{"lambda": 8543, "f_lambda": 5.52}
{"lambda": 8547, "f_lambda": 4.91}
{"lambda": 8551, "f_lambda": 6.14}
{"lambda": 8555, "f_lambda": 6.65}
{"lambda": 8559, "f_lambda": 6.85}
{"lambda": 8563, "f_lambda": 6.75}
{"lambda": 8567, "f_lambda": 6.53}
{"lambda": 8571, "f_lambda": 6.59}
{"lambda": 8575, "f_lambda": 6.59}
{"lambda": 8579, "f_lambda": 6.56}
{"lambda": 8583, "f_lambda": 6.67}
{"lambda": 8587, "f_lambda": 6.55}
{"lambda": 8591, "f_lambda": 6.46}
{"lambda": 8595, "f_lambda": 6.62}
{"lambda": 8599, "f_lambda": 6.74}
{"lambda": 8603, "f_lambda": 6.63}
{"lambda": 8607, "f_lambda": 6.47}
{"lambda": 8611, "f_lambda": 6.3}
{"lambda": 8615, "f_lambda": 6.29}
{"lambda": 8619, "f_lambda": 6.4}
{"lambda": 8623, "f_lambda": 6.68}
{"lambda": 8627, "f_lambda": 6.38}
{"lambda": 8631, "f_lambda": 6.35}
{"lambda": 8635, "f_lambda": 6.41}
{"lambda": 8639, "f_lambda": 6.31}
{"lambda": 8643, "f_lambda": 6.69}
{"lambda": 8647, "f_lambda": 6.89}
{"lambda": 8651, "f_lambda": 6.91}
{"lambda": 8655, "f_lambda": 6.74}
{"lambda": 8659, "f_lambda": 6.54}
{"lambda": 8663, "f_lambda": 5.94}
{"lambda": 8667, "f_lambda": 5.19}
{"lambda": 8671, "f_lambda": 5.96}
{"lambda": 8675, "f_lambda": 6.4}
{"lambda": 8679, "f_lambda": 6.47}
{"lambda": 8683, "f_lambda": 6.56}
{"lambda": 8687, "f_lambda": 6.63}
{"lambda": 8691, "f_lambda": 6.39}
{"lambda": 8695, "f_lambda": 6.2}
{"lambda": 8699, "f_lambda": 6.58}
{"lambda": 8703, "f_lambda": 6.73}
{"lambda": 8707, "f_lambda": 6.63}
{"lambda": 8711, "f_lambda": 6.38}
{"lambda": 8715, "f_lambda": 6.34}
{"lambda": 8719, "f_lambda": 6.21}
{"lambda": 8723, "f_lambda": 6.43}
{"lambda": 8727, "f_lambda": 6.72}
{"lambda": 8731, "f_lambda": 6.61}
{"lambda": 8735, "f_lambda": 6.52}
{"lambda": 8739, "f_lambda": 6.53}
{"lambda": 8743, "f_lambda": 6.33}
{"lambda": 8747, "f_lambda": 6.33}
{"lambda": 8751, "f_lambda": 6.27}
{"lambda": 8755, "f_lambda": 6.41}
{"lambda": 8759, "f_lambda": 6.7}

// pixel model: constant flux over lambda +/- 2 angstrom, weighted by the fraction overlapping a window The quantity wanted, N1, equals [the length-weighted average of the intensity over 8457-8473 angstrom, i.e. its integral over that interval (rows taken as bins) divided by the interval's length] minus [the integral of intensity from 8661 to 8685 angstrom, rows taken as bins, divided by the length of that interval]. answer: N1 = 0.61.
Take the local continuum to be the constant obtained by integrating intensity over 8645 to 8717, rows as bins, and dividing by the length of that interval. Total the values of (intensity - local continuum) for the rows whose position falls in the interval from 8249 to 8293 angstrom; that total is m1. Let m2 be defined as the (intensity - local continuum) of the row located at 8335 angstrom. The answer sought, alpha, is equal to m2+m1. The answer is 4.90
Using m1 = 4.6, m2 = 0.29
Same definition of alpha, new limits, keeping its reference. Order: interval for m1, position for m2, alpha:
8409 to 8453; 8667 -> 1.39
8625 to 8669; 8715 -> -0.30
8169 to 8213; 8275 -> 4.85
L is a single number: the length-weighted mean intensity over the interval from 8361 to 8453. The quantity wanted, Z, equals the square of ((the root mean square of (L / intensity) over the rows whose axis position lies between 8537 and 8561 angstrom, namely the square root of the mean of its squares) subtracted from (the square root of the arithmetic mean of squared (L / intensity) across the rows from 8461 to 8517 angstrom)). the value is 0.0126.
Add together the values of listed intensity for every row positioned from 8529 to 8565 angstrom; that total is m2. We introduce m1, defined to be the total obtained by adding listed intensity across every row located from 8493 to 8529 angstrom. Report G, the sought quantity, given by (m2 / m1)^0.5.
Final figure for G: 0.99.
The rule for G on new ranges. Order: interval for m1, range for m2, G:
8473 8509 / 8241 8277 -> 1.01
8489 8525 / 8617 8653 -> 1.01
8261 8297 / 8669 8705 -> 0.97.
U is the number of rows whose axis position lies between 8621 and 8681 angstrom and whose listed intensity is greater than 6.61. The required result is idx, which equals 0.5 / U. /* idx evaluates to 0.100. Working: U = 5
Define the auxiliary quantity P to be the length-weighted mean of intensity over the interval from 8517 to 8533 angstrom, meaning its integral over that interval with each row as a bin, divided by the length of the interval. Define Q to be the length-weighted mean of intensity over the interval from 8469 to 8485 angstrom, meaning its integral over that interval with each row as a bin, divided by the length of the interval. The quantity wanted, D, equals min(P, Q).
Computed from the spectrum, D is 6.54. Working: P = 6.54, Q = 6.9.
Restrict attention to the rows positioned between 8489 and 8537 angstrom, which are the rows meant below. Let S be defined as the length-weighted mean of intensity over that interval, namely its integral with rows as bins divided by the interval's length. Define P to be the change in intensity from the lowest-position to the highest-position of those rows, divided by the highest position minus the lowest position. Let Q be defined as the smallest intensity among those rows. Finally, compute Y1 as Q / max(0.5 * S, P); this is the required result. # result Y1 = 1.80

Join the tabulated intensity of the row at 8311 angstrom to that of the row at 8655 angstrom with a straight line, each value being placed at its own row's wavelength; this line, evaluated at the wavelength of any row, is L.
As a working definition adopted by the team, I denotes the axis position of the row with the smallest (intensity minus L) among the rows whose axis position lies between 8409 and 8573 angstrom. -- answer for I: 8547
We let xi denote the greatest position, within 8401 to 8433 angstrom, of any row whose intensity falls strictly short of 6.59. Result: 8431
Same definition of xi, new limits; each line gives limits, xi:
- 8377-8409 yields 8407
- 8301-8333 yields 8303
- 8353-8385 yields 8383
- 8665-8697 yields 8695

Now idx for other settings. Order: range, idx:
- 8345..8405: 0.050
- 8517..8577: 0.125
